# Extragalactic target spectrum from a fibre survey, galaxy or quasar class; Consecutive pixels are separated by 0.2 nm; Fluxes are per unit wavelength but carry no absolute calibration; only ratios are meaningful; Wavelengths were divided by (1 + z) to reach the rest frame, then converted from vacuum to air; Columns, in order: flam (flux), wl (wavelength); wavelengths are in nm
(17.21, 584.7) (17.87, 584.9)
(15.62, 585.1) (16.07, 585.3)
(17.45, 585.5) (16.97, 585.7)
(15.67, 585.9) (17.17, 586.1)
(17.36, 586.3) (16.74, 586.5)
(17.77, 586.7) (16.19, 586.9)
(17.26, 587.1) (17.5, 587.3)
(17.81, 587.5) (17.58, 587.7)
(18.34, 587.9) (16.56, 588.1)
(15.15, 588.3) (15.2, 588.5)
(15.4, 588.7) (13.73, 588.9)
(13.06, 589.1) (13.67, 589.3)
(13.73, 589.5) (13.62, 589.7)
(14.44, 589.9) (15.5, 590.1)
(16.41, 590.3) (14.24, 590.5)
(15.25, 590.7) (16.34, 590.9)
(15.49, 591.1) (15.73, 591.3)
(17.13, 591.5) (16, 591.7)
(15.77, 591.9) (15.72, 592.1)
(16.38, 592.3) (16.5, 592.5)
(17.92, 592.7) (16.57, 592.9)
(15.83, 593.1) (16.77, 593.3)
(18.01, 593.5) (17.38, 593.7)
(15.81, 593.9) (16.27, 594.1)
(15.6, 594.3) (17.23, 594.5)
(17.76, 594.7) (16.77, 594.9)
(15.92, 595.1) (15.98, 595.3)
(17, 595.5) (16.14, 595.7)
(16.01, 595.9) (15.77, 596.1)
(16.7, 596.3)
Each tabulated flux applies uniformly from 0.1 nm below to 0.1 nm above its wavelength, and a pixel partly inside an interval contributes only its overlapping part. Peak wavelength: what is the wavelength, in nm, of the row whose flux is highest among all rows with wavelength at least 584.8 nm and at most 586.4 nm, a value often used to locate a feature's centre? 584.9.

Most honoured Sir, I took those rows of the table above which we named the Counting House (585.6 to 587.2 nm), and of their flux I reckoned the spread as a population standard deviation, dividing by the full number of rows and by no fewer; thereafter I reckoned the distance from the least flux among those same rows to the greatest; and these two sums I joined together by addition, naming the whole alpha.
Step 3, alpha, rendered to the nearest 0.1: 2.7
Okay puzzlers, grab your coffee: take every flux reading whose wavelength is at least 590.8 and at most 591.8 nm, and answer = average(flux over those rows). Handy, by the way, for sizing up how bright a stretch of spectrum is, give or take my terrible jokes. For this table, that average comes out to 16.1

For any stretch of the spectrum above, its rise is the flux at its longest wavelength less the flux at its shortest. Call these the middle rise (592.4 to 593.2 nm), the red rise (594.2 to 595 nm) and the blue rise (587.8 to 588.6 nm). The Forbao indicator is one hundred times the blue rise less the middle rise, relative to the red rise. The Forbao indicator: -211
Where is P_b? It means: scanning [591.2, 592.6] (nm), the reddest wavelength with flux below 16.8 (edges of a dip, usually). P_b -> 592.5 nm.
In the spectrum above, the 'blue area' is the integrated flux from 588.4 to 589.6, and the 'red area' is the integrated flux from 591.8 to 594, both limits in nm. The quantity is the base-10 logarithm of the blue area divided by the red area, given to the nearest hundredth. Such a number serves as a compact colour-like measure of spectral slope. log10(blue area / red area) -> -0.33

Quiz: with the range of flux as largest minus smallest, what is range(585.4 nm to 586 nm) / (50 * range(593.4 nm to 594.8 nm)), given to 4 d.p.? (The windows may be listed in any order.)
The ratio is 0.0148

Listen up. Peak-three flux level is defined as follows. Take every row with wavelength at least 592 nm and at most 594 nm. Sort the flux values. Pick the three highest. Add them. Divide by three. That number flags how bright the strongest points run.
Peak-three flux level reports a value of 17.8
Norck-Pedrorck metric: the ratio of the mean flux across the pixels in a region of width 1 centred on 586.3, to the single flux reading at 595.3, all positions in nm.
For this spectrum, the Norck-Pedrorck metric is 1.06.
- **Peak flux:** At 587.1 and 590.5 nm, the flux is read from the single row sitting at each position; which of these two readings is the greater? 17.3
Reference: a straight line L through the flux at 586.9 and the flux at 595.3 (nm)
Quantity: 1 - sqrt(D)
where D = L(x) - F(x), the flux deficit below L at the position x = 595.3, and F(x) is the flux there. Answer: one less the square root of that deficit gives 1.0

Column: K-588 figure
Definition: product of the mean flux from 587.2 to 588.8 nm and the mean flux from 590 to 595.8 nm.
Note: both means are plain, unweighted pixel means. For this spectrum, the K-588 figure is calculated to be 273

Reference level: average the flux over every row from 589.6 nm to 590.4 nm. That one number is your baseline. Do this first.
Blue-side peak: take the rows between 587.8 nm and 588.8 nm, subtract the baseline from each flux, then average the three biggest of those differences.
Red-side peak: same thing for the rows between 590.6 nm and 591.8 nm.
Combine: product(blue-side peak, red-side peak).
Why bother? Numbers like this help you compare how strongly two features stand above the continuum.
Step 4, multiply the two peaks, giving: 2.7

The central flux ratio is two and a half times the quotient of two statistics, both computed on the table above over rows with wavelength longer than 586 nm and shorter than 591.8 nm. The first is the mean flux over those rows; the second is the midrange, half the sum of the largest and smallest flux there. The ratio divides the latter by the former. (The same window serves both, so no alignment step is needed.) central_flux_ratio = 2.47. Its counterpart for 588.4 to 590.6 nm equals 2.55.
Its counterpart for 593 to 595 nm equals 2.51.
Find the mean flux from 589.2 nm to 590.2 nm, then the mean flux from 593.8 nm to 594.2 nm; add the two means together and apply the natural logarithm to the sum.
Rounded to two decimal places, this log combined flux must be 3.41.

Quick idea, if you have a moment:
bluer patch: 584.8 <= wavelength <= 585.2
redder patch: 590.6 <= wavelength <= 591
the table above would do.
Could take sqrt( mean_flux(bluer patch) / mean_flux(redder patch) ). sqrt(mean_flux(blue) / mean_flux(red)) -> 1.03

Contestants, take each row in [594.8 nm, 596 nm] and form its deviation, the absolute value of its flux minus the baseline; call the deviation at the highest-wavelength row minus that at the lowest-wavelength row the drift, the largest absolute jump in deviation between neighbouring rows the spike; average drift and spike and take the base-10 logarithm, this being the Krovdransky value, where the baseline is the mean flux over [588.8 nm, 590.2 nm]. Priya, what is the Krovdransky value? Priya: -0.9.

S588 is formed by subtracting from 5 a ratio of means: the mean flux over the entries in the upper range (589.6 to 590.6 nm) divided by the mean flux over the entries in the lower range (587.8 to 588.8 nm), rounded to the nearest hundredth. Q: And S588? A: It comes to 4.08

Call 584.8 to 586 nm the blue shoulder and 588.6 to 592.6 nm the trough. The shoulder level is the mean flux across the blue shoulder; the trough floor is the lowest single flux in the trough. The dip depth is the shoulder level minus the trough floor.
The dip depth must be 3.5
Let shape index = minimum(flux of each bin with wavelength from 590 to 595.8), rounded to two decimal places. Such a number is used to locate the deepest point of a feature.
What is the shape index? 14.24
